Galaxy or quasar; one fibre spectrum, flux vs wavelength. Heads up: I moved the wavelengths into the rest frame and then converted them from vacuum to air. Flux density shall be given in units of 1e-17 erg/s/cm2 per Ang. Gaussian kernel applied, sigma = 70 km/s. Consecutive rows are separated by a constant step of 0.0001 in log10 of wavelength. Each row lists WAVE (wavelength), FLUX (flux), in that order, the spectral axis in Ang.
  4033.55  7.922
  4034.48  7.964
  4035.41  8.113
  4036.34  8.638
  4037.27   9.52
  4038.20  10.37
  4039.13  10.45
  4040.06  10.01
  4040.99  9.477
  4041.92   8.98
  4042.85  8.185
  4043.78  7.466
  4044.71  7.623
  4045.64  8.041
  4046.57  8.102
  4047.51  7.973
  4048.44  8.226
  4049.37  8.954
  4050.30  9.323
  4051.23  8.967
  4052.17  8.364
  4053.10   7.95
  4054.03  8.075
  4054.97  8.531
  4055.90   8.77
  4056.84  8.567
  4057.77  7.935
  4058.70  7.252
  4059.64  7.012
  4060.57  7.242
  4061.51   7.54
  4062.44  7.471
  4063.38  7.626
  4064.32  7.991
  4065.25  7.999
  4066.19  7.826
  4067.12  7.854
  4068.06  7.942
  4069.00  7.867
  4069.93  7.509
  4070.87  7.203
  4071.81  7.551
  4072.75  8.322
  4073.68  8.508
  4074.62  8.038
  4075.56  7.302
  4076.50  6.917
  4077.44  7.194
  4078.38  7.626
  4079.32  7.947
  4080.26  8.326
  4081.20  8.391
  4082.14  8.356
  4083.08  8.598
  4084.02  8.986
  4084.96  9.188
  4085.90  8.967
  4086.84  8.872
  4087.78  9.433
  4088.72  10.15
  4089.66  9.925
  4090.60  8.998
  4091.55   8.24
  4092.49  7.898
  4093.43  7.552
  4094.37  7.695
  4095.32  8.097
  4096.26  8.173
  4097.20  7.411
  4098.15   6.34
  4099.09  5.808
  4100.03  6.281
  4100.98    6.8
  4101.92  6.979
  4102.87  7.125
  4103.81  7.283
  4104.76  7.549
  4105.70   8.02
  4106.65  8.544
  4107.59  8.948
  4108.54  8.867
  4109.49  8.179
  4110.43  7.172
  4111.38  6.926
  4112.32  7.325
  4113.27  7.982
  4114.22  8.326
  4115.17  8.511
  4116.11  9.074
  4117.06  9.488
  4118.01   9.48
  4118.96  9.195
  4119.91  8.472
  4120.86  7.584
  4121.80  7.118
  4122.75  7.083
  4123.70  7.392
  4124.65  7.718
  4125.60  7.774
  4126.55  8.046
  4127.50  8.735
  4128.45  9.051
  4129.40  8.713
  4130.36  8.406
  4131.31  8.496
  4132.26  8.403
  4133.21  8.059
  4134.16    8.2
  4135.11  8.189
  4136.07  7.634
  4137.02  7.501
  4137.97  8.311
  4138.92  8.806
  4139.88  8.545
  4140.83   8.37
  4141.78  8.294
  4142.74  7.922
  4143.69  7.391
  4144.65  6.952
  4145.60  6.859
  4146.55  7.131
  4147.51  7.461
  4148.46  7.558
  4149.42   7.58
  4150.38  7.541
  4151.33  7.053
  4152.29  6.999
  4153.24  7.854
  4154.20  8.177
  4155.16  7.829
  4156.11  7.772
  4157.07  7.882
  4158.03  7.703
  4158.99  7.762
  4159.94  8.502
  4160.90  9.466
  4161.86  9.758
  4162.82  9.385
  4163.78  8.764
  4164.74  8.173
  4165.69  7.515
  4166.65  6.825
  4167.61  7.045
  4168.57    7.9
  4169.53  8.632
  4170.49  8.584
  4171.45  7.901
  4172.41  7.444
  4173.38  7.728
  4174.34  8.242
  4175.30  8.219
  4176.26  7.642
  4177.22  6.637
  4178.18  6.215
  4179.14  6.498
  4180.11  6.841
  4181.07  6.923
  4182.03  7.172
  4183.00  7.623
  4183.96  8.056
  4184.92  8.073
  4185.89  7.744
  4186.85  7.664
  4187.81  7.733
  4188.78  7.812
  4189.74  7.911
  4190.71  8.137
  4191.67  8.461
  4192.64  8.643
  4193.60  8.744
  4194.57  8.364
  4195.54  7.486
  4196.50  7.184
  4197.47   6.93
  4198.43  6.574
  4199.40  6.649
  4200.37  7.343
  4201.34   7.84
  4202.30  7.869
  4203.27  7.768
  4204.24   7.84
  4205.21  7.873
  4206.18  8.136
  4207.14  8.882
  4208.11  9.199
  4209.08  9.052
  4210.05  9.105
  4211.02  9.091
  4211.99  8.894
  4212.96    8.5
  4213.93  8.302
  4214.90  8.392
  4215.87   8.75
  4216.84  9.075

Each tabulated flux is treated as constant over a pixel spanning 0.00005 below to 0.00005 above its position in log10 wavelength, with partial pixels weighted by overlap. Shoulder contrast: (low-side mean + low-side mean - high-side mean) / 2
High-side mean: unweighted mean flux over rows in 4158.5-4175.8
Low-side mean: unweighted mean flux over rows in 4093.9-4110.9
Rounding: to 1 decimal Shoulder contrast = 3.4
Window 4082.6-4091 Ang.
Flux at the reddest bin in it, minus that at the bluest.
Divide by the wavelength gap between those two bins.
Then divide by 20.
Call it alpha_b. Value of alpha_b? 0.003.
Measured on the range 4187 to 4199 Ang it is -0.005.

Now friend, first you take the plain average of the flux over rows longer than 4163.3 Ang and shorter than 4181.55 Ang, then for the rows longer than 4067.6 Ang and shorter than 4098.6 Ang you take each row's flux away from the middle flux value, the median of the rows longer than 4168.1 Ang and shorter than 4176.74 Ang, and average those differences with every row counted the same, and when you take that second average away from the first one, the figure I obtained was 7.8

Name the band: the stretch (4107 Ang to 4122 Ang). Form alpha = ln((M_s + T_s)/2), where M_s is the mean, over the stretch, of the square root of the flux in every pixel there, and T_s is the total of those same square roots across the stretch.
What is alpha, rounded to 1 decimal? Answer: 3.2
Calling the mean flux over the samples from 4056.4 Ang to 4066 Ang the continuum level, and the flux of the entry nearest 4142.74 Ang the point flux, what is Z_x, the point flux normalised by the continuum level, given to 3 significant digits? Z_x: 1.03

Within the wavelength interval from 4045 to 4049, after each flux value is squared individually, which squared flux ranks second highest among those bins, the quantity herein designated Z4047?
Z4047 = 66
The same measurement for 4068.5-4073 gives 62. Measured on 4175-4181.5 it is 58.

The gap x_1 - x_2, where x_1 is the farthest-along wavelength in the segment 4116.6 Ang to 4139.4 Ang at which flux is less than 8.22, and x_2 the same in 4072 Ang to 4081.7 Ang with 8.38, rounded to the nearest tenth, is 56.8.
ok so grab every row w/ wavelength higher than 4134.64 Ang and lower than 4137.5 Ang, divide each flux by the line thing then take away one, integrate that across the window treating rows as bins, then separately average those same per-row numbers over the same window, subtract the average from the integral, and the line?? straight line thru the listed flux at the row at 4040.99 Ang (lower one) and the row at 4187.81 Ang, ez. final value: -0.13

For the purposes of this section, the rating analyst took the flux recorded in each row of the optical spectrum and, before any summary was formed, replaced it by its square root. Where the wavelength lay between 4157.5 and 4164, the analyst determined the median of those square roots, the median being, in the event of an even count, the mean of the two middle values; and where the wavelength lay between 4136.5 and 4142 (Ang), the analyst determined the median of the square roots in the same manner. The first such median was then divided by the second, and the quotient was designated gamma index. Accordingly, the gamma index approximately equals 1.03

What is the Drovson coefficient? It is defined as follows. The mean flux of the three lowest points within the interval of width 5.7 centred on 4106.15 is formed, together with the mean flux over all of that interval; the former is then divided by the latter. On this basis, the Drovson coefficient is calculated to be 0.929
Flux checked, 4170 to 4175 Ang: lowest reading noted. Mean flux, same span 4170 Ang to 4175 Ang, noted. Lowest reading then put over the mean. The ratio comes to 0.933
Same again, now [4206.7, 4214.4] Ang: 0.935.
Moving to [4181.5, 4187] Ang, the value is 0.929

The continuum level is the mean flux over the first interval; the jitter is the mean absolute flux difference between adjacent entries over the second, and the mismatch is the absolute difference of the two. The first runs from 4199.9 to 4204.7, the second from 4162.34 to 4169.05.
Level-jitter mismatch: 7.13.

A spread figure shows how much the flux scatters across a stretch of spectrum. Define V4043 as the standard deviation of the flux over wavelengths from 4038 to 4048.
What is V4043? 1.1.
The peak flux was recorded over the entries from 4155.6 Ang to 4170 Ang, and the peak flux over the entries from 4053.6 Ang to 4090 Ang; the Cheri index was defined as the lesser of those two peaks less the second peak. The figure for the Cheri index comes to -0.39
